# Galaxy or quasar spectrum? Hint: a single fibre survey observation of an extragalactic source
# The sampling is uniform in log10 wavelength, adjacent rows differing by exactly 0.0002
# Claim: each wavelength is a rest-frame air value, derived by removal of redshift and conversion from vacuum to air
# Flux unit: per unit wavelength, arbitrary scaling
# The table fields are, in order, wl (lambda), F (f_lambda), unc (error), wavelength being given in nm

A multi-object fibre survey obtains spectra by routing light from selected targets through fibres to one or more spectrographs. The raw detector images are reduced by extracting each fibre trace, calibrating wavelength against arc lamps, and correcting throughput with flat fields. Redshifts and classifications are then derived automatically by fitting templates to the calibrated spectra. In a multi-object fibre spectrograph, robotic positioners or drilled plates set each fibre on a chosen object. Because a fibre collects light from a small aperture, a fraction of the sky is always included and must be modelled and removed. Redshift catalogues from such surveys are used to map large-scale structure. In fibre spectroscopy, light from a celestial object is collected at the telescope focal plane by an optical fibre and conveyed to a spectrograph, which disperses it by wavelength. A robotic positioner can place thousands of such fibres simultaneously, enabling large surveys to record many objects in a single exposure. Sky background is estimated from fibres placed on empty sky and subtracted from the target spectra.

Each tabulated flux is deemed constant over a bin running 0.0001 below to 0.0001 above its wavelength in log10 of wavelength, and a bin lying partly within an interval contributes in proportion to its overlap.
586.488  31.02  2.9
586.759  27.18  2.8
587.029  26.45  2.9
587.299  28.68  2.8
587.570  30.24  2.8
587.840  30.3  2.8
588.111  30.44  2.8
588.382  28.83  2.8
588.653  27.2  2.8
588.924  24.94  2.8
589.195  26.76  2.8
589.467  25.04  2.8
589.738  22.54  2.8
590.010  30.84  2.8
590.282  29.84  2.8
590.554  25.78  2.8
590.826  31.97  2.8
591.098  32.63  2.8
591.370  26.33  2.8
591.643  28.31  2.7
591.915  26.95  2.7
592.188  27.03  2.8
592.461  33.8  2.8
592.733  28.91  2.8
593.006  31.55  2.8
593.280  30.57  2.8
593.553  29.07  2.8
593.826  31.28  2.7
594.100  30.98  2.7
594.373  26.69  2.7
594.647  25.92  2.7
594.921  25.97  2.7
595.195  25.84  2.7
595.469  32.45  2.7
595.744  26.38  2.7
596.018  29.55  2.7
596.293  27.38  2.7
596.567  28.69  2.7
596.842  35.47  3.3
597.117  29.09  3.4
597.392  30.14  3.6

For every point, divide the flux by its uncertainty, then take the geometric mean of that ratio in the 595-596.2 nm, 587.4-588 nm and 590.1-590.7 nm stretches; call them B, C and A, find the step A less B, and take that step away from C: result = 11.4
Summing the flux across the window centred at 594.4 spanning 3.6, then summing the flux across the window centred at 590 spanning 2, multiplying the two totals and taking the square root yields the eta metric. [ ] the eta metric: 269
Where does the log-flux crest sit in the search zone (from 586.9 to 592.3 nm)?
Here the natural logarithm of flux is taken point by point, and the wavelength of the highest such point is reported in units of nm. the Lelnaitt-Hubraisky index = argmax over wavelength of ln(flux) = 591.098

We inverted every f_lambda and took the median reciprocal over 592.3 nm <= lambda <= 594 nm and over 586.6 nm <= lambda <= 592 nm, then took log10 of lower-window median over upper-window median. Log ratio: 0.047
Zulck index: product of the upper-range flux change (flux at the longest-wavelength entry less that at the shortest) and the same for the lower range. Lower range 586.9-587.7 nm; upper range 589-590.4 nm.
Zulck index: 12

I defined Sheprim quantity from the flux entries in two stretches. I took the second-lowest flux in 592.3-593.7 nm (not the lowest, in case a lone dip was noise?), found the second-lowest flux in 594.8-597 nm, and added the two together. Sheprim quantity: 55.0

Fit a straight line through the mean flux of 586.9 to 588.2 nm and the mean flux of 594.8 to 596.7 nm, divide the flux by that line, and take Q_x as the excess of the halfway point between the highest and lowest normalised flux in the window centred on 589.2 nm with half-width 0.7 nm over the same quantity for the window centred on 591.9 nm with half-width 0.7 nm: -0.19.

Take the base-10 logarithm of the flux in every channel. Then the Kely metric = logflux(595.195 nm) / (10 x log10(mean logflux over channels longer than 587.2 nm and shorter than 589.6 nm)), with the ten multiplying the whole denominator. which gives 0.881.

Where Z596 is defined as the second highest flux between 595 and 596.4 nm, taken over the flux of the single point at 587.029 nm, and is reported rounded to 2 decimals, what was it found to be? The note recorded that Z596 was 1.12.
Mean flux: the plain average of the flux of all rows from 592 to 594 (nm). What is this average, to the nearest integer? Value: 30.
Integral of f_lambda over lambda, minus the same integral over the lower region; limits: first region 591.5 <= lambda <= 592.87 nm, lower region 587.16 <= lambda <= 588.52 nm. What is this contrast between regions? -0.7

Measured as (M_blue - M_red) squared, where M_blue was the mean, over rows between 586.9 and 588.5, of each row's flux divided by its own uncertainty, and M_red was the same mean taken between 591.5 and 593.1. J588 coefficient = 0.1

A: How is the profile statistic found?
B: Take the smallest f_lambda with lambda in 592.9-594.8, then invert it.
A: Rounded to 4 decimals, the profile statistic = 0.0386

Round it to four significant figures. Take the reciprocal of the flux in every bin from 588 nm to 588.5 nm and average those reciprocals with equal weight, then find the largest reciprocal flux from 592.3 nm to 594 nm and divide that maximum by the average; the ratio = 1.024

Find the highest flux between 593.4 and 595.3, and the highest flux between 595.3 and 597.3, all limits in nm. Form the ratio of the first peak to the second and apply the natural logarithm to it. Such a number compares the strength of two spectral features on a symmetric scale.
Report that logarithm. -0.126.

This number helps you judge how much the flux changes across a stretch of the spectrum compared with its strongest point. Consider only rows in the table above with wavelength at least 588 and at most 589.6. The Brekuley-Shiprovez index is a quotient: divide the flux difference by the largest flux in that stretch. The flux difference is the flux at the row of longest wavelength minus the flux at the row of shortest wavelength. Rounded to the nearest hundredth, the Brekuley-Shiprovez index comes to -0.18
